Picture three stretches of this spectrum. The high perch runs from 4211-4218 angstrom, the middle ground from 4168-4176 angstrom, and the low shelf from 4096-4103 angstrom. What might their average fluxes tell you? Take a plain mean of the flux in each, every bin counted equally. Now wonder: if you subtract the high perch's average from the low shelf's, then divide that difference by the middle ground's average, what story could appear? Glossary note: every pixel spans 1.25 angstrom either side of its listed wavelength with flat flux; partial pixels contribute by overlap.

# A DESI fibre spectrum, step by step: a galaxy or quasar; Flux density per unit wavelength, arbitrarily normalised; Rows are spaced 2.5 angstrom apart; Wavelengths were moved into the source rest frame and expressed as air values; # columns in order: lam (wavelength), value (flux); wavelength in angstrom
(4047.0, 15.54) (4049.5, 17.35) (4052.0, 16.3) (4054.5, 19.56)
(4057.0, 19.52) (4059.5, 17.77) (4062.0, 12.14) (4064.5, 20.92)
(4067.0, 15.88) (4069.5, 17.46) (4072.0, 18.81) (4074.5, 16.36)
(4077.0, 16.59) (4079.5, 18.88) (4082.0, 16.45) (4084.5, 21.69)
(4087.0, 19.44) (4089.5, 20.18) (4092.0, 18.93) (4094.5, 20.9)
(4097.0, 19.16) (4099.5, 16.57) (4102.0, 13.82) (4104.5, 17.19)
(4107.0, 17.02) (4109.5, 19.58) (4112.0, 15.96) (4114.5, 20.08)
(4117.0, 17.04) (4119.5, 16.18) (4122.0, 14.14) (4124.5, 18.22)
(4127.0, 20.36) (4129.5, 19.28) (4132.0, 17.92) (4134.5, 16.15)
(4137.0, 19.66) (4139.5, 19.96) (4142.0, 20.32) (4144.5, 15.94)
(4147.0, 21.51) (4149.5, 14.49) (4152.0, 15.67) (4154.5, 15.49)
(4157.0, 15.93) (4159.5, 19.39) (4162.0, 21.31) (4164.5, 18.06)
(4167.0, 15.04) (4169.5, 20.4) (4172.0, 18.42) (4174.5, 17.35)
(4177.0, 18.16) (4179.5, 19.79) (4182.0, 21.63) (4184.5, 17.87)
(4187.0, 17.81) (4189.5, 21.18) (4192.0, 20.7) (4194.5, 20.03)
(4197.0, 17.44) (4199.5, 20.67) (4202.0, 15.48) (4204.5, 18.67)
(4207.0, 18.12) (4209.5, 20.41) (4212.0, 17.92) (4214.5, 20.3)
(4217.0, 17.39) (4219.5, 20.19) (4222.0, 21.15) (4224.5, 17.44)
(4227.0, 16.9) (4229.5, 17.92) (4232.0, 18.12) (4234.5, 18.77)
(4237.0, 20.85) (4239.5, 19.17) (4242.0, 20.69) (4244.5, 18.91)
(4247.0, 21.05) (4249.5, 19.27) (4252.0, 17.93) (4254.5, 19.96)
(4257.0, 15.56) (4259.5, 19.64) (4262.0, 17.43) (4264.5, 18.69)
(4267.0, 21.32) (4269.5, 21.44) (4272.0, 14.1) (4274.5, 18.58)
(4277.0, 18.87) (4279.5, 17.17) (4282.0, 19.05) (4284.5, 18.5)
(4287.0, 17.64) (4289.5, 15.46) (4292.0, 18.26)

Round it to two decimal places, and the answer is -0.11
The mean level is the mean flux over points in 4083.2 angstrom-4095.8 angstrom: 20.2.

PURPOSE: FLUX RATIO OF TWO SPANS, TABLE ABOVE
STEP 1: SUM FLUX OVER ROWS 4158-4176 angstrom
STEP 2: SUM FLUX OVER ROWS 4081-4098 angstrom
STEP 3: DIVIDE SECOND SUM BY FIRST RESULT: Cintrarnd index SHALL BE 1.05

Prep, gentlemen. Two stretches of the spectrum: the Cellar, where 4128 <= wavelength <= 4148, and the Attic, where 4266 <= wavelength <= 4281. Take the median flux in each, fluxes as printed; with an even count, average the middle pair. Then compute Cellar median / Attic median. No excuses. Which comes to 1.04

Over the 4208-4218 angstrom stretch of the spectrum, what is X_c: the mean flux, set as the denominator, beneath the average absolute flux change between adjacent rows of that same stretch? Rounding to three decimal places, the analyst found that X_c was 0.136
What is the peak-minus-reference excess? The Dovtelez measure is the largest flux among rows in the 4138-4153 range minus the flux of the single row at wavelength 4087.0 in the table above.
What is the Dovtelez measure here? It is 2.1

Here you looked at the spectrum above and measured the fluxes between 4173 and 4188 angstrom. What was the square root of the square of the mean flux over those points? 18.8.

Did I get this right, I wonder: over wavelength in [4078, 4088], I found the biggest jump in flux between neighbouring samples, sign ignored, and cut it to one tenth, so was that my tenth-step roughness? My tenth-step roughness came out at 0.524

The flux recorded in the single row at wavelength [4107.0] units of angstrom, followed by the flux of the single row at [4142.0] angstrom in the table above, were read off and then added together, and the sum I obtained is 37.3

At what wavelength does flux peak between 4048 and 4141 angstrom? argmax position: 4084.5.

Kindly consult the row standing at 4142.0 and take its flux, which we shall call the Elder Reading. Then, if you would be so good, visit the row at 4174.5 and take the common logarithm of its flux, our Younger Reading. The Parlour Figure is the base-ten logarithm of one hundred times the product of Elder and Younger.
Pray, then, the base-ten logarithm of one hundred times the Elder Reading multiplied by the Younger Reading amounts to 3.401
